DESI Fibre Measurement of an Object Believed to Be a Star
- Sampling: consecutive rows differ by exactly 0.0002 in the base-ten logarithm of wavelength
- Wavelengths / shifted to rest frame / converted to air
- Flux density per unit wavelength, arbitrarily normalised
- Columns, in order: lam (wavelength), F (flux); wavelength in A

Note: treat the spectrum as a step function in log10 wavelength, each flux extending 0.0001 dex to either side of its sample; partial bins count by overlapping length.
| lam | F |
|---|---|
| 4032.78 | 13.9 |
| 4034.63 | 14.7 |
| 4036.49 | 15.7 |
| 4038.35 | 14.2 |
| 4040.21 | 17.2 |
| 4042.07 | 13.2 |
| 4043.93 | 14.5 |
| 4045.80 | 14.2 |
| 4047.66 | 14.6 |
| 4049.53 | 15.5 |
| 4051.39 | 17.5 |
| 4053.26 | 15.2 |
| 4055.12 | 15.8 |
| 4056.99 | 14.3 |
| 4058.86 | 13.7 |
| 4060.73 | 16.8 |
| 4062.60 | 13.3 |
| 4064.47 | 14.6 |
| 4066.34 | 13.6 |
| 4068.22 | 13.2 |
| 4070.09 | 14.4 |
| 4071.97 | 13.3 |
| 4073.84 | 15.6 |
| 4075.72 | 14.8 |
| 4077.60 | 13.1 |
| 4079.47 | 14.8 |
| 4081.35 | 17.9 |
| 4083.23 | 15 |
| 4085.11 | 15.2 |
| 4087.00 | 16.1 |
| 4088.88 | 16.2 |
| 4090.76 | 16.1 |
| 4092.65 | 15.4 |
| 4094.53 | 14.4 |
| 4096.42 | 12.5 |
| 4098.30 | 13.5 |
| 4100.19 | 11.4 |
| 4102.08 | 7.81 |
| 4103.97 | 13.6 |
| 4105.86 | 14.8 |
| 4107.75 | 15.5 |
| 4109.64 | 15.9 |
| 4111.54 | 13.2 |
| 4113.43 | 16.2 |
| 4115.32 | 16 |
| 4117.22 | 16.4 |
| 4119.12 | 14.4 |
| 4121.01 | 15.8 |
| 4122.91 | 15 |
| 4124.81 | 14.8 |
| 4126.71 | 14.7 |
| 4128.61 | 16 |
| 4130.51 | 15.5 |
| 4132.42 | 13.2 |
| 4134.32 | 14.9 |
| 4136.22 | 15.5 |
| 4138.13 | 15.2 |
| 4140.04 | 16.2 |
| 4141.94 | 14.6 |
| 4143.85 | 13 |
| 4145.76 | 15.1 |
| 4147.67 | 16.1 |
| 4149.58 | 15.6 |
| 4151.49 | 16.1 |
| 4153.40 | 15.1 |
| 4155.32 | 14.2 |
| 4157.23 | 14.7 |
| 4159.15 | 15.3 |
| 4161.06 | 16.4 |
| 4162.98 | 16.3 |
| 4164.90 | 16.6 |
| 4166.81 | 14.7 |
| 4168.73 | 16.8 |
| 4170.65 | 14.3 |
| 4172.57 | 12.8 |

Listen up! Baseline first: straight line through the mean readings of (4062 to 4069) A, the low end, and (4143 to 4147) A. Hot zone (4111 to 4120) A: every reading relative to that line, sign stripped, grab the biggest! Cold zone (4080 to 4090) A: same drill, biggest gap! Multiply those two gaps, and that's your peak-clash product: 10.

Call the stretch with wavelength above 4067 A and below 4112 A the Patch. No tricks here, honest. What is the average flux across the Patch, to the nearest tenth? 14.3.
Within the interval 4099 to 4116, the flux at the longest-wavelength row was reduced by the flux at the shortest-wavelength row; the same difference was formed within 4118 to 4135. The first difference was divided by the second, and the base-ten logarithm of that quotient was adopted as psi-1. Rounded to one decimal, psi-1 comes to 1.0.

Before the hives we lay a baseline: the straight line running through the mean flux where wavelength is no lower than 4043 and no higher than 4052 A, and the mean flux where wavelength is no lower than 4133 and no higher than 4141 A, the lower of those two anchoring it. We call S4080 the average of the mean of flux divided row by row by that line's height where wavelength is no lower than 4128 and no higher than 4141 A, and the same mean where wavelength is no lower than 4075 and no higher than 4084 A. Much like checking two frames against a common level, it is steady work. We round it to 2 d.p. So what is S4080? 0.99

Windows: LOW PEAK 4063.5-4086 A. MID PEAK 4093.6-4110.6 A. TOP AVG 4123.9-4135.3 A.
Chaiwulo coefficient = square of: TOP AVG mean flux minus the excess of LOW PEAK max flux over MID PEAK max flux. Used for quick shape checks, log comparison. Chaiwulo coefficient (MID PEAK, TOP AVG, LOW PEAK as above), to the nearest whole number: 165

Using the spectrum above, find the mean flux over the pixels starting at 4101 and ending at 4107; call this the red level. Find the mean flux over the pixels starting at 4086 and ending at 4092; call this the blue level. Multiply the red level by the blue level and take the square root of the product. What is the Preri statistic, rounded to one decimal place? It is 14.0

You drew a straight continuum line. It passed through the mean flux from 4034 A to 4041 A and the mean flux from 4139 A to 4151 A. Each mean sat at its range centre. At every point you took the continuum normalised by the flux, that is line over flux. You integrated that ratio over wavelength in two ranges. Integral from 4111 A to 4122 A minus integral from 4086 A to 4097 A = -0.2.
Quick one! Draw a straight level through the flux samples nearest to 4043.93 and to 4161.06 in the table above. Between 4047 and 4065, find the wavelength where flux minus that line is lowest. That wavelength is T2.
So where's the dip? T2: 4062.60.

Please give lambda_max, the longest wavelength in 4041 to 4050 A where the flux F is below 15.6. 4049.53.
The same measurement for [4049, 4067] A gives 4066.34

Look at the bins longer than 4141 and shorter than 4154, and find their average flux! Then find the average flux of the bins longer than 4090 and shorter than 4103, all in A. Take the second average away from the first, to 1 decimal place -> 2.1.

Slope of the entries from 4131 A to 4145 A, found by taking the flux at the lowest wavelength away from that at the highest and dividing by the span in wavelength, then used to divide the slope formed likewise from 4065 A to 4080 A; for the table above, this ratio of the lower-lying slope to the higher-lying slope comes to -5.2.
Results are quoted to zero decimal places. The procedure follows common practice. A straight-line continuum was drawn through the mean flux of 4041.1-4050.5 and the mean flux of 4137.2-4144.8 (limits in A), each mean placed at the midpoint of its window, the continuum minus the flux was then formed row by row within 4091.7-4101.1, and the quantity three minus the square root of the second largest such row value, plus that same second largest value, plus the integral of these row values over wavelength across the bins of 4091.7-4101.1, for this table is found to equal 14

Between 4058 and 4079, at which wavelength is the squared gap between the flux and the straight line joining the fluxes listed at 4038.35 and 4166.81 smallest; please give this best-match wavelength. 4070.09 A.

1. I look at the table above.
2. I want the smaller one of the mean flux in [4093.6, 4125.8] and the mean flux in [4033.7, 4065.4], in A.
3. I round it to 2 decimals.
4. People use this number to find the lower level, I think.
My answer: 14.19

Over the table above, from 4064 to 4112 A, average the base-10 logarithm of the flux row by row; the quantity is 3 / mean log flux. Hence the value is 2.61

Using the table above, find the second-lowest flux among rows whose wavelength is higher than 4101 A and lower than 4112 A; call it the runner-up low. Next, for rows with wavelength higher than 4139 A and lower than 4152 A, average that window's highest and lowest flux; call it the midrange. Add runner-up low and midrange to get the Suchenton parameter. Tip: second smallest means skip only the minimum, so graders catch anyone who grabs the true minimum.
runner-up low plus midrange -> 27.8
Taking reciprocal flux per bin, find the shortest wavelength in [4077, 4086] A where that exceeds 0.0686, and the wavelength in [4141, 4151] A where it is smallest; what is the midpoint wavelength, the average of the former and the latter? 4112.6 A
